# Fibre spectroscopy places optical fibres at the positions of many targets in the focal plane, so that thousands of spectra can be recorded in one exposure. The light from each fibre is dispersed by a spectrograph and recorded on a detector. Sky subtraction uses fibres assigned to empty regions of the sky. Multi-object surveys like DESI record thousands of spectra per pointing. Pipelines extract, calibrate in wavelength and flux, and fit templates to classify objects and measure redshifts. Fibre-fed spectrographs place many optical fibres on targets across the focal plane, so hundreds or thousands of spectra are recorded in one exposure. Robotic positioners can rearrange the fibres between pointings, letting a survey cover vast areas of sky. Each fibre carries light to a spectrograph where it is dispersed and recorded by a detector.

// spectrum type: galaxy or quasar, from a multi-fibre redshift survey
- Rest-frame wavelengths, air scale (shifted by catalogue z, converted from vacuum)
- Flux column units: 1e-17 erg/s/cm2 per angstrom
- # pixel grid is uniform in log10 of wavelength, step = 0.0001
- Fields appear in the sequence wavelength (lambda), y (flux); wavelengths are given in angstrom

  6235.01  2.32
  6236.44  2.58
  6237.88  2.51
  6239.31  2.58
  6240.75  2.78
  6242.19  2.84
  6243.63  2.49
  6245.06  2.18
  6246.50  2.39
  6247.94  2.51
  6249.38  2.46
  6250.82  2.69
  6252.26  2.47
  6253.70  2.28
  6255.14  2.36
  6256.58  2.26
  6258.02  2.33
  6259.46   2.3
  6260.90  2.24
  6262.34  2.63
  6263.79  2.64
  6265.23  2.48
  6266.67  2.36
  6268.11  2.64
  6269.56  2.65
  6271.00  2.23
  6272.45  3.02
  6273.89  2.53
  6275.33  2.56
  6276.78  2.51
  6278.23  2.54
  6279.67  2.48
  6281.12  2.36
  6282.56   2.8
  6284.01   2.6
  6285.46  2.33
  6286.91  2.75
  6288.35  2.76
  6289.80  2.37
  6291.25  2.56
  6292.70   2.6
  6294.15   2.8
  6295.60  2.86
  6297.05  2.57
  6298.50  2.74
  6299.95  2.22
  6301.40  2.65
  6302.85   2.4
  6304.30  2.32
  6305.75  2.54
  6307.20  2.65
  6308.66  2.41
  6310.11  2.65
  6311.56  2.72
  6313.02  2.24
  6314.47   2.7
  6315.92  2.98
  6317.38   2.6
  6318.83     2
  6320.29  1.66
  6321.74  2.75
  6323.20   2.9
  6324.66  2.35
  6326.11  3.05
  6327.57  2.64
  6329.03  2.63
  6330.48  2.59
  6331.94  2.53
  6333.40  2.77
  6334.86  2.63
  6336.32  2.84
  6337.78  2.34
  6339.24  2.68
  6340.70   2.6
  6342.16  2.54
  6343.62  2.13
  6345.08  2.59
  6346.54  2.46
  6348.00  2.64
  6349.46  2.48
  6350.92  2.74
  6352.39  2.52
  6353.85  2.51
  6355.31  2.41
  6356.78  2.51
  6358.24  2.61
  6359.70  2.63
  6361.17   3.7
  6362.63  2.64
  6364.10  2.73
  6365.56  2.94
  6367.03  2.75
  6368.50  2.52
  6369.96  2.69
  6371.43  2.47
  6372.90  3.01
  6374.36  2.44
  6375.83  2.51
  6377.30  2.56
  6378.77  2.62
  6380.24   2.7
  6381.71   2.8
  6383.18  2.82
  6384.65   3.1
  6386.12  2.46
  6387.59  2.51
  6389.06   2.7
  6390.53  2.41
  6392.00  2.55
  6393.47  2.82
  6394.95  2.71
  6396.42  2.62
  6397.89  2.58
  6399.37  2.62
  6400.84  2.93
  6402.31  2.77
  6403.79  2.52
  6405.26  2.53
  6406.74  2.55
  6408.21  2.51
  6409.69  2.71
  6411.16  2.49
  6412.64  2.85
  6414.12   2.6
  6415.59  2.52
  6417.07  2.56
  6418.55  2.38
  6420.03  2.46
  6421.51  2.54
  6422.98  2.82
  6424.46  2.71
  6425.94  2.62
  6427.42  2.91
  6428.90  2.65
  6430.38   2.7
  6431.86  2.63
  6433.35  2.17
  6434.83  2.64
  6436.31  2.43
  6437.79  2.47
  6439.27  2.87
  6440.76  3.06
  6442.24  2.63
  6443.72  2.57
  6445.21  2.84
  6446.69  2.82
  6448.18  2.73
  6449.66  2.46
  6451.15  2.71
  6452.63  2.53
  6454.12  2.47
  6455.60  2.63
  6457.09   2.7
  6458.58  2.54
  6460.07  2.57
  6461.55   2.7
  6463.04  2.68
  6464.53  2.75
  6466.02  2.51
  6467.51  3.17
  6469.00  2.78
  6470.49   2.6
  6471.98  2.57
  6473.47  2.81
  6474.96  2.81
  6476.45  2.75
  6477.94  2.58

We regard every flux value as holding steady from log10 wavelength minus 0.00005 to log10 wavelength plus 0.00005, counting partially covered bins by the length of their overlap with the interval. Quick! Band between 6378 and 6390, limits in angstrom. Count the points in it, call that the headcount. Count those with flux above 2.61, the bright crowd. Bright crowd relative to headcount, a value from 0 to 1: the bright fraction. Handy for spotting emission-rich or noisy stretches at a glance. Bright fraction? 0.75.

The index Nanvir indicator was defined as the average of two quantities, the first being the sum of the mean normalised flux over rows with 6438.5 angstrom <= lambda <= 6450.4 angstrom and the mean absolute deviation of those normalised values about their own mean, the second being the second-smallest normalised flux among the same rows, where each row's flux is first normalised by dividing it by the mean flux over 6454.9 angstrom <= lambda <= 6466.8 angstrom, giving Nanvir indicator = 1.04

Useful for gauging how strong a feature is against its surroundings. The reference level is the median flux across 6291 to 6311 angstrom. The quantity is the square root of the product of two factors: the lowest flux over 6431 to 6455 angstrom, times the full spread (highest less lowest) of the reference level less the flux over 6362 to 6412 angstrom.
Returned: 1.2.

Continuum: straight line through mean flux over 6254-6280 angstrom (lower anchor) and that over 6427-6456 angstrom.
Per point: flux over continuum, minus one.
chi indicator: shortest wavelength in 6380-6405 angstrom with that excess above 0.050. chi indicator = 6381.71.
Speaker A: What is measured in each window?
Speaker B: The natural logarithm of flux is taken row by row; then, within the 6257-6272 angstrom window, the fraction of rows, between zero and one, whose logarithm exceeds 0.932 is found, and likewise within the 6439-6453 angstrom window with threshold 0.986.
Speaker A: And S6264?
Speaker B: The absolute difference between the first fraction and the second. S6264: 0.200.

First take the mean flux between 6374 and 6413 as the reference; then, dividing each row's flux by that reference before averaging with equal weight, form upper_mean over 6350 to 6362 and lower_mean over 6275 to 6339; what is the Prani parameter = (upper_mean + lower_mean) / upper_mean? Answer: 1.95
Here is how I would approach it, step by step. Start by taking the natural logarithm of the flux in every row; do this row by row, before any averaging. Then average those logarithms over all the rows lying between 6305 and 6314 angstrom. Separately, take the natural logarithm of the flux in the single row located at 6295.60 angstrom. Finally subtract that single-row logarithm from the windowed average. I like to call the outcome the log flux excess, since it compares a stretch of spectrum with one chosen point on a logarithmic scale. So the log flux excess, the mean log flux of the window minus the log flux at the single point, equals -0.12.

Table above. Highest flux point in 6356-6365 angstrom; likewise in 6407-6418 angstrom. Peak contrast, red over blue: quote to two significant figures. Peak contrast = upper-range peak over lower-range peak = 0.77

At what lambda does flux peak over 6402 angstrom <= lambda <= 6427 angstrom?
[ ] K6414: 6412.64 angstrom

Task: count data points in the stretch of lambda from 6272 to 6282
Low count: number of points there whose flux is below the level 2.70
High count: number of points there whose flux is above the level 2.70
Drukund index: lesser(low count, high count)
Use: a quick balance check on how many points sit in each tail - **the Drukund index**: 1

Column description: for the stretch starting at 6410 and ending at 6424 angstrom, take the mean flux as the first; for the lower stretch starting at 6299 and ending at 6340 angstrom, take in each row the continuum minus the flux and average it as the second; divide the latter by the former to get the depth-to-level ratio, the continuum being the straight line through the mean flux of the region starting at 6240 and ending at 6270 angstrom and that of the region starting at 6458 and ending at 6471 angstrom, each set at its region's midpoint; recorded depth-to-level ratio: -0.003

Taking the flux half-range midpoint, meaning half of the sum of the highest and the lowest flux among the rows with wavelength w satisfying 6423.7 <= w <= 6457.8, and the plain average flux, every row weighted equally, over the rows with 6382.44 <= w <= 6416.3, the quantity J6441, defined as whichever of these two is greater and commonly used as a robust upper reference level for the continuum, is 2.65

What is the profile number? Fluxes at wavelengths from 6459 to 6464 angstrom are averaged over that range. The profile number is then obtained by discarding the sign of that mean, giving 2.65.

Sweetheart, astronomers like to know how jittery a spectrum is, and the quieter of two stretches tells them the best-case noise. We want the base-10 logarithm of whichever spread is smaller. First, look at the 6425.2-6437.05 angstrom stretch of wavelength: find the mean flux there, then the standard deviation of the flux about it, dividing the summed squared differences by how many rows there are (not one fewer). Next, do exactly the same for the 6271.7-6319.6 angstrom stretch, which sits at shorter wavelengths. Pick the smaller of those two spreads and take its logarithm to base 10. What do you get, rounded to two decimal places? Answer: -0.70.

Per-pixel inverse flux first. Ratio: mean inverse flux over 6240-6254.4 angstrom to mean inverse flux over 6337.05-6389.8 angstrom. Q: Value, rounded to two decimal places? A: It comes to 1.05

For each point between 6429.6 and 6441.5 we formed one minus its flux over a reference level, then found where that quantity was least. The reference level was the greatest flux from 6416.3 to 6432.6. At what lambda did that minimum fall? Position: 6440.76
